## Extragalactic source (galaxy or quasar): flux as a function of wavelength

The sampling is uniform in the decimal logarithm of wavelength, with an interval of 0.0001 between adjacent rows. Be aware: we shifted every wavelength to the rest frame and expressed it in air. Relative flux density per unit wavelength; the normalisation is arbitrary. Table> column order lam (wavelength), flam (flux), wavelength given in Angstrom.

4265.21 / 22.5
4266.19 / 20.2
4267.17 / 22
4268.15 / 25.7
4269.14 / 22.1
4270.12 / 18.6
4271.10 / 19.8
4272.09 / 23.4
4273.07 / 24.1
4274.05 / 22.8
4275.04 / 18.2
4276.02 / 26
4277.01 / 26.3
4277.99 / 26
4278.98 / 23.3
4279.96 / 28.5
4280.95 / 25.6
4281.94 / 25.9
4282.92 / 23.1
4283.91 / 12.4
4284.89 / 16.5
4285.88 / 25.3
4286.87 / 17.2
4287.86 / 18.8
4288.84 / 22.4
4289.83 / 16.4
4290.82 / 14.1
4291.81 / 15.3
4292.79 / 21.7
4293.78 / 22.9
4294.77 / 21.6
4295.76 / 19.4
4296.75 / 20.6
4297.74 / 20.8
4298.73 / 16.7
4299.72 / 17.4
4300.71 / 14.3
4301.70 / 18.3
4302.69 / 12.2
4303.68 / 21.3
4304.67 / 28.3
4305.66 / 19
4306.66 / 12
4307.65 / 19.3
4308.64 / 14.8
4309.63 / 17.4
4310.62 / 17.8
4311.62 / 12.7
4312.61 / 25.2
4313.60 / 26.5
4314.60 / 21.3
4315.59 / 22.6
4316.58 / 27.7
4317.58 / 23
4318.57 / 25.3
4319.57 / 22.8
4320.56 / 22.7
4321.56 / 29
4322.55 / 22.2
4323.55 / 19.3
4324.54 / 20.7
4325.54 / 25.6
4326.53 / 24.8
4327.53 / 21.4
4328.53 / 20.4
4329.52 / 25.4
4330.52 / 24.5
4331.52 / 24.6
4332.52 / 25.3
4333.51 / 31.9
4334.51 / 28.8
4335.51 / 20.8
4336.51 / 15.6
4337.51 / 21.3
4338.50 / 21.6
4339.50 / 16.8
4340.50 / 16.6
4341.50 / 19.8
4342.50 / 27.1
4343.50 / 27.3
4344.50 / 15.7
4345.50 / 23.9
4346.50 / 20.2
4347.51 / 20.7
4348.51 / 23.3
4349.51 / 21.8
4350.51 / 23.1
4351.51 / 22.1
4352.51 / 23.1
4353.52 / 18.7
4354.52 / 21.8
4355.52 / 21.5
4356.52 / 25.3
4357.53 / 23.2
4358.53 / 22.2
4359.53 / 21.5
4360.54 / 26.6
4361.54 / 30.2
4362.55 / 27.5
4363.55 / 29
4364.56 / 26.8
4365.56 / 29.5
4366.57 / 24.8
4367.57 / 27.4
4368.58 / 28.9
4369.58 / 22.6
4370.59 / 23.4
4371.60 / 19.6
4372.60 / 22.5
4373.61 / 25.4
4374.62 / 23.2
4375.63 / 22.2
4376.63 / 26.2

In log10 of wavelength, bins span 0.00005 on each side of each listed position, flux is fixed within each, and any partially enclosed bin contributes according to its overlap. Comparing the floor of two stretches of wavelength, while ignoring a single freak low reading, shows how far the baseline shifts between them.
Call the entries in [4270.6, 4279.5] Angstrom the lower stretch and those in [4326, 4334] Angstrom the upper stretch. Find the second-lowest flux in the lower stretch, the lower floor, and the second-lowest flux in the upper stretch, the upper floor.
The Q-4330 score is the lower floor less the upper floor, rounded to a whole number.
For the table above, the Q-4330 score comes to -2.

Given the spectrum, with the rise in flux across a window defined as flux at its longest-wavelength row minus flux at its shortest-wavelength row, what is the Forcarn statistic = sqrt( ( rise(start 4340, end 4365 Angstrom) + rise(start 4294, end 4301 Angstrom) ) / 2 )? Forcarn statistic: 1.2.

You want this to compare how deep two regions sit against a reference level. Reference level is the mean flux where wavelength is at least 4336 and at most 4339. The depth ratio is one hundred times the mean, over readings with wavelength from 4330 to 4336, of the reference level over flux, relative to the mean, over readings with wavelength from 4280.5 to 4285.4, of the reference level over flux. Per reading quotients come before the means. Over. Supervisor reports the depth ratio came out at 75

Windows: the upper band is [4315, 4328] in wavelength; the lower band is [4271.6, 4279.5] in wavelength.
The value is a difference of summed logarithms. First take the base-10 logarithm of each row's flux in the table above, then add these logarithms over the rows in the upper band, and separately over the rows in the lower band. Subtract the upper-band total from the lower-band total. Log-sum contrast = -7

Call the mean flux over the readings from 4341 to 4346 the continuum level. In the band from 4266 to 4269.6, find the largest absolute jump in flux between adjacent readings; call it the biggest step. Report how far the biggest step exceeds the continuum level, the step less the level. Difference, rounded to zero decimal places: -19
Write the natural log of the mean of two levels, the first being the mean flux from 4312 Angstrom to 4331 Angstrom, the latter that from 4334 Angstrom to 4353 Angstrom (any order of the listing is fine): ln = 3.12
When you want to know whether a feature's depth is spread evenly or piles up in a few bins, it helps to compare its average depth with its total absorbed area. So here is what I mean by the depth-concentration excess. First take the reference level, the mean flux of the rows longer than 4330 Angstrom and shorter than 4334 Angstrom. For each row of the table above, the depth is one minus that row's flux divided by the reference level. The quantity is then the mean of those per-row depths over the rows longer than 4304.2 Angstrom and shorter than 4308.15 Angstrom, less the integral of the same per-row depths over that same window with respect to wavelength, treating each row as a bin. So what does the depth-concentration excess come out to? -0.8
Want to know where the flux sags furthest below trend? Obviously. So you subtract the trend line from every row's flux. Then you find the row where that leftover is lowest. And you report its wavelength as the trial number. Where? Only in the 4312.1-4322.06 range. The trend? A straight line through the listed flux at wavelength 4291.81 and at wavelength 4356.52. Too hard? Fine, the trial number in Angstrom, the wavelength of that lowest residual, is 4314.60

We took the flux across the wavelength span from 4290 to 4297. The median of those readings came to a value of 20.6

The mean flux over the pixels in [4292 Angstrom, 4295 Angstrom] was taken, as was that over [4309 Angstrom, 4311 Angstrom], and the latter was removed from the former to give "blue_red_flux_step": 4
